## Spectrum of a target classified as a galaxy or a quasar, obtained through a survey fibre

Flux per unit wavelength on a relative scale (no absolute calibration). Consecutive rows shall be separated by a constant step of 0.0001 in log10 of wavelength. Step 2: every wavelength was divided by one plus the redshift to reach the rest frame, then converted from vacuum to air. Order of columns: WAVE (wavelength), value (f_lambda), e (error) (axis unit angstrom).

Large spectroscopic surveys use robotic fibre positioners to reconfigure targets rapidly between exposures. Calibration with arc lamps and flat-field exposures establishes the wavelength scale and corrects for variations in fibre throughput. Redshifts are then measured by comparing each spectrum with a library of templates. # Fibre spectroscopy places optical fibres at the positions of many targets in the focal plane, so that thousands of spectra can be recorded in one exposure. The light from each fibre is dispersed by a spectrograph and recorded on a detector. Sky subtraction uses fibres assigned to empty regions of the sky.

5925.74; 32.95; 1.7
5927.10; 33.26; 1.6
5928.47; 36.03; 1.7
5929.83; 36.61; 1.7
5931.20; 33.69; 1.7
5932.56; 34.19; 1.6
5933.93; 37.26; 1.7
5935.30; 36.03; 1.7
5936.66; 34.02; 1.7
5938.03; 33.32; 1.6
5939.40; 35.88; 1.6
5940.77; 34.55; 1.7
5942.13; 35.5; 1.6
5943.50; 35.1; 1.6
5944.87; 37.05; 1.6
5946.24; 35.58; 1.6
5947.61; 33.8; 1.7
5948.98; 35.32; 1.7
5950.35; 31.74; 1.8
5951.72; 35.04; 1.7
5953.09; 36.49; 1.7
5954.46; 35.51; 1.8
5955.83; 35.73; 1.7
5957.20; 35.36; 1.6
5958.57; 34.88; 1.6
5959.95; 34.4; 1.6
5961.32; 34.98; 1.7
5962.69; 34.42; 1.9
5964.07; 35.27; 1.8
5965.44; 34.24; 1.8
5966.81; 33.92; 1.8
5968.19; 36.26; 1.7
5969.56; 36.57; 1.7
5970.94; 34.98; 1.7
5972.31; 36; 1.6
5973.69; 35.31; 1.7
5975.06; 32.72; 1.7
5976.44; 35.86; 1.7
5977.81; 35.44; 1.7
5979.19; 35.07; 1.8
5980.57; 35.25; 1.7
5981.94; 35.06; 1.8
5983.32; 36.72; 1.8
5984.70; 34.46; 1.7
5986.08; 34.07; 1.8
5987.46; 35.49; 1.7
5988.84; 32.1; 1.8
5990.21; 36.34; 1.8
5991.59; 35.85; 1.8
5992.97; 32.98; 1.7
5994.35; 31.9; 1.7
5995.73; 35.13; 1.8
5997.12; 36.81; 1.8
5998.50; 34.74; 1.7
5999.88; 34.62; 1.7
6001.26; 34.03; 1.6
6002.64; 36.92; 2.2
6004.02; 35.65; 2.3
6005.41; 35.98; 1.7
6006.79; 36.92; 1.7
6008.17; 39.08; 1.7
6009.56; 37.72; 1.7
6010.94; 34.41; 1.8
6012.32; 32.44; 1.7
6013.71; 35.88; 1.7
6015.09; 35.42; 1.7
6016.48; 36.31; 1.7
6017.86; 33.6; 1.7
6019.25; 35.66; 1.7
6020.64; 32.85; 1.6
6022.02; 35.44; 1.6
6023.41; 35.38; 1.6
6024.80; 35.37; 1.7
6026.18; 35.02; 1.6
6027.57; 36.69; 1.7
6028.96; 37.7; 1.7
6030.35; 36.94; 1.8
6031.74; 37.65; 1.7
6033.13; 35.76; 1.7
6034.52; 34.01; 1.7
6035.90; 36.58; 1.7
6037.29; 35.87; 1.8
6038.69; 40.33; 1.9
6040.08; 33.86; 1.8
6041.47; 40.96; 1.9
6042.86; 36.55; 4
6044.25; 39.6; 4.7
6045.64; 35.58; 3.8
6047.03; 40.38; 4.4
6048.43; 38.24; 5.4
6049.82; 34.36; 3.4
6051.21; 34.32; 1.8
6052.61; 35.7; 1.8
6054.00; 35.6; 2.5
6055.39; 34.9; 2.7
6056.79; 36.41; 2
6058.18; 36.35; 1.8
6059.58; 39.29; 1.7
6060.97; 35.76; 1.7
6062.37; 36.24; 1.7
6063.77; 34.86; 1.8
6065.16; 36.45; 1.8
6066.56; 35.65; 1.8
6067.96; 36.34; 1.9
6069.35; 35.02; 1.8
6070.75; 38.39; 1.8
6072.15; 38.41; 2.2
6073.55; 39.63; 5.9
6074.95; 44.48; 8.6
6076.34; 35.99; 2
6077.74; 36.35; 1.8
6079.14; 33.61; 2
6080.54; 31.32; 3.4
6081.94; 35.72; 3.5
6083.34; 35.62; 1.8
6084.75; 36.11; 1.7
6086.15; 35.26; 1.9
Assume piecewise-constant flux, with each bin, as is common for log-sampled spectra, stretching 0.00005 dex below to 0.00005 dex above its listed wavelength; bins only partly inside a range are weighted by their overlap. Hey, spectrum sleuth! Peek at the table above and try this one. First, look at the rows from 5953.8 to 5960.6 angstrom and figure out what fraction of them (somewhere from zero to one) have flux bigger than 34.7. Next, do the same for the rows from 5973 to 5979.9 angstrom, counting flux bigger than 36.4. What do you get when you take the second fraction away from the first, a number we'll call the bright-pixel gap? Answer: 0.8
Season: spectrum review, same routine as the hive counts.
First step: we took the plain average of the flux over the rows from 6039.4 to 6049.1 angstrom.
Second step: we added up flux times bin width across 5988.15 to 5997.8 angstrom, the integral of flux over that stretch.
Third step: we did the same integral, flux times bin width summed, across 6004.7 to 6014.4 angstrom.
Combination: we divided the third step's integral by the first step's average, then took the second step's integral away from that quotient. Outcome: -323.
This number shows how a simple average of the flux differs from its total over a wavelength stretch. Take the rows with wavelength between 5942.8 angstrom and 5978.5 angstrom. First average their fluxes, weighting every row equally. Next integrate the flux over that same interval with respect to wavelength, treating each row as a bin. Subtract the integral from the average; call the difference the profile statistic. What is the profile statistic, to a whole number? -1217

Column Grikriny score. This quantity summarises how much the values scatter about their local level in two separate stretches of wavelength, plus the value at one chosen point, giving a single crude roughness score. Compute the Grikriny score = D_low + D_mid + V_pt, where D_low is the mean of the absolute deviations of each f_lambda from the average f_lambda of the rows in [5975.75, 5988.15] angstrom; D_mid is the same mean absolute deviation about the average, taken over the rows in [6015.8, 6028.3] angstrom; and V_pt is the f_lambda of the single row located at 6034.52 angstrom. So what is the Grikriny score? 35.4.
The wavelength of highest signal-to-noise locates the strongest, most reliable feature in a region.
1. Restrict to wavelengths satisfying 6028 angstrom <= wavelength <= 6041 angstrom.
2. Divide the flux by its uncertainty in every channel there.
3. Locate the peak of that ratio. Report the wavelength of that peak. 6028.96 angstrom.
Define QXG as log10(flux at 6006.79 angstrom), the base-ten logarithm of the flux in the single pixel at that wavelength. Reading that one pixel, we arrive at 1.567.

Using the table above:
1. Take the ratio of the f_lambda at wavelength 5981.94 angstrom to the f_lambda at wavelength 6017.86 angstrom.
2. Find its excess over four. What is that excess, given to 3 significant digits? -2.96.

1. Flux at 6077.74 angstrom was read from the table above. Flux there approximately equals 36.35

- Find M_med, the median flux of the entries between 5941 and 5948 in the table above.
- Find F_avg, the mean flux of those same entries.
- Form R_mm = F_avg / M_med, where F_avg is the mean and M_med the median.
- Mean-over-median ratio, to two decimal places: 1.00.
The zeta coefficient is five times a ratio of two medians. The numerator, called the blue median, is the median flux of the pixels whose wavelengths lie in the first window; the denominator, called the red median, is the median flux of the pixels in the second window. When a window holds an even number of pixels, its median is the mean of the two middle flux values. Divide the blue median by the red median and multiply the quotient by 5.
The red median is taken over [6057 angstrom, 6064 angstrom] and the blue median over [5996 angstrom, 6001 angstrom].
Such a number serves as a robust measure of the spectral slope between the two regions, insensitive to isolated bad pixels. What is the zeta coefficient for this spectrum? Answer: 4.79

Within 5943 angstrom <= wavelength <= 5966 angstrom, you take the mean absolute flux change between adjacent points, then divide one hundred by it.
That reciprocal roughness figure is 78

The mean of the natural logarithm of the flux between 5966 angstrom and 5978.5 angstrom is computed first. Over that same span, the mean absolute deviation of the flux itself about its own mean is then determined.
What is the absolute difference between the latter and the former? 2.7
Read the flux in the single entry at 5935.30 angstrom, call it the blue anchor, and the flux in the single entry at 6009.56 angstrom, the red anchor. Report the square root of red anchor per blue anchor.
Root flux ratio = 1.02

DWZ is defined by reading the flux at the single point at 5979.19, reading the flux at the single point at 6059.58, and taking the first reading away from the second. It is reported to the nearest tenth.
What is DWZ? 4.2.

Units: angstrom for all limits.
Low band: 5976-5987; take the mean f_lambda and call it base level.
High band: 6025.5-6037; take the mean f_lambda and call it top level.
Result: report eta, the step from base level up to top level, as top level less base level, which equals 1.05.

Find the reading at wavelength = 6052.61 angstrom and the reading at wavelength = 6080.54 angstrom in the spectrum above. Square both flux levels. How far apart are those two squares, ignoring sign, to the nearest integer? 294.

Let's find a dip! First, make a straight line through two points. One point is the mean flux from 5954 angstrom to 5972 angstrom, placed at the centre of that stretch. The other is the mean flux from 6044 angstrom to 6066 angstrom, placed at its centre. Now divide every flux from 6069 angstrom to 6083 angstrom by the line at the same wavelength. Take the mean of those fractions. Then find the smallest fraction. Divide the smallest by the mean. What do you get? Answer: 0.85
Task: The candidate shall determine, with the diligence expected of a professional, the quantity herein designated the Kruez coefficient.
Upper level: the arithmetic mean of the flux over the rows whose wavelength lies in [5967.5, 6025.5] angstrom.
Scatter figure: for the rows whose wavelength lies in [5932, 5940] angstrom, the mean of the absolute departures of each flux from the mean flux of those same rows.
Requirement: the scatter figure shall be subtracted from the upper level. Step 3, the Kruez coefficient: 33.9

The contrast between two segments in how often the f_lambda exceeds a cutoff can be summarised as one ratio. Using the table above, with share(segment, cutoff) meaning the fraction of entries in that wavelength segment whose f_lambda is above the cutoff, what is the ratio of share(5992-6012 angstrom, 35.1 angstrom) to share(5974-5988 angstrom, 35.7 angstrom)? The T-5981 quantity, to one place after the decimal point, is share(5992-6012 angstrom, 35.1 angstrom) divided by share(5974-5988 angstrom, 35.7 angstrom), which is 2.9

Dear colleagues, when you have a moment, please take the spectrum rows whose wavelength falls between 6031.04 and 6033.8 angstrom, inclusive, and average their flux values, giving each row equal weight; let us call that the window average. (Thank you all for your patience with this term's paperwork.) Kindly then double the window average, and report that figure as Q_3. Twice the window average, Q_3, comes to 73.4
